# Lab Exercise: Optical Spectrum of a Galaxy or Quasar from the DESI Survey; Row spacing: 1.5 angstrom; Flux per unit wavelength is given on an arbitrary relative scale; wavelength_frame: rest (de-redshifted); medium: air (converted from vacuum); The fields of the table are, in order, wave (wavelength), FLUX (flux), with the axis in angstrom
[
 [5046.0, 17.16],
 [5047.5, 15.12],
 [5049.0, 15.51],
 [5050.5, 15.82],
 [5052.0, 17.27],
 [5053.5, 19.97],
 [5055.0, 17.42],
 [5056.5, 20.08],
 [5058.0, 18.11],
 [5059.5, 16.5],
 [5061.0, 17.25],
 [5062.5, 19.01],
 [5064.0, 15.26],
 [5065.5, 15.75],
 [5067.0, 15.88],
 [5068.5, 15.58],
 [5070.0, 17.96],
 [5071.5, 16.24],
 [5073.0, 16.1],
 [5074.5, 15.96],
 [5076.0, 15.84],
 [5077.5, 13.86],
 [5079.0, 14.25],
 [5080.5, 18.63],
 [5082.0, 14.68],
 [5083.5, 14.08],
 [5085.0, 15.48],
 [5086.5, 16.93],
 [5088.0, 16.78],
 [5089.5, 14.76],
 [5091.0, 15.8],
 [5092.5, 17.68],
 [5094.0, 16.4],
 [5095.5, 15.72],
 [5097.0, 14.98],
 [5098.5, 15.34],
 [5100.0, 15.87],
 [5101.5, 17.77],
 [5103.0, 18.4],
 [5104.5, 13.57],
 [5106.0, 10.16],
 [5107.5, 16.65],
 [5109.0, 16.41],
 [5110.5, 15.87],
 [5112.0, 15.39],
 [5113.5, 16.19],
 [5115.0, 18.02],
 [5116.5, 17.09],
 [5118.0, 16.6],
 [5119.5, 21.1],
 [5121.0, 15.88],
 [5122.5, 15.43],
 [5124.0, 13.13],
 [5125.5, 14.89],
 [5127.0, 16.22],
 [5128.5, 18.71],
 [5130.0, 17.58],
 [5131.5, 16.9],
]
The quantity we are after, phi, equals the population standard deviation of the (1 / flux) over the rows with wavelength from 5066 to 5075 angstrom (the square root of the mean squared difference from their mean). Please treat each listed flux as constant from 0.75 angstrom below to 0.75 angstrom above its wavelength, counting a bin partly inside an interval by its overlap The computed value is 0.0027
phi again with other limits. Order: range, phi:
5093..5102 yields 0.0034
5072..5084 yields 0.0058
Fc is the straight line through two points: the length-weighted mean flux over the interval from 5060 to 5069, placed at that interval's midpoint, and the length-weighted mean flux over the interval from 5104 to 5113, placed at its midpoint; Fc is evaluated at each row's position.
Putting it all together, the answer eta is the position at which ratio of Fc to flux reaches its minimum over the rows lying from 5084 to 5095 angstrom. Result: 5092.5 angstrom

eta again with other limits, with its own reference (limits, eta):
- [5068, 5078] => 5070.0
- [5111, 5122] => 5119.5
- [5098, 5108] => 5103.0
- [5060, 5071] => 5062.5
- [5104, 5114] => 5107.5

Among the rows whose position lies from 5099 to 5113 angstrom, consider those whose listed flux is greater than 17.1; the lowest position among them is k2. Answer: 5101.5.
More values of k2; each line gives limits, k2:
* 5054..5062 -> 5055.0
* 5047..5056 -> 5052.0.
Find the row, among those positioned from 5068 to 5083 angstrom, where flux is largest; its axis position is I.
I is 5080.5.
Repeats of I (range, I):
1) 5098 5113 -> 5103.0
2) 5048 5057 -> 5056.5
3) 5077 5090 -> 5080.5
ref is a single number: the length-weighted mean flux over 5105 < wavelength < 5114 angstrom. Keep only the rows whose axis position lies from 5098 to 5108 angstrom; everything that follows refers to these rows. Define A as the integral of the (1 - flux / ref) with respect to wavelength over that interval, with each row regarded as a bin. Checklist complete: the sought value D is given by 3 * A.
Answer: -0.6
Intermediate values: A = -0.2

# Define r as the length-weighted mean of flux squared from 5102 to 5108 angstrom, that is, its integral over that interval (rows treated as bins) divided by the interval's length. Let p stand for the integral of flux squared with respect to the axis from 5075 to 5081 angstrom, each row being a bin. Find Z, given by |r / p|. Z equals 0.155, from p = 1467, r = 227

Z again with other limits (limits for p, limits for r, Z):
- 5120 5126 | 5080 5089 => 0.187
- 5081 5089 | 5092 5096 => 0.140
